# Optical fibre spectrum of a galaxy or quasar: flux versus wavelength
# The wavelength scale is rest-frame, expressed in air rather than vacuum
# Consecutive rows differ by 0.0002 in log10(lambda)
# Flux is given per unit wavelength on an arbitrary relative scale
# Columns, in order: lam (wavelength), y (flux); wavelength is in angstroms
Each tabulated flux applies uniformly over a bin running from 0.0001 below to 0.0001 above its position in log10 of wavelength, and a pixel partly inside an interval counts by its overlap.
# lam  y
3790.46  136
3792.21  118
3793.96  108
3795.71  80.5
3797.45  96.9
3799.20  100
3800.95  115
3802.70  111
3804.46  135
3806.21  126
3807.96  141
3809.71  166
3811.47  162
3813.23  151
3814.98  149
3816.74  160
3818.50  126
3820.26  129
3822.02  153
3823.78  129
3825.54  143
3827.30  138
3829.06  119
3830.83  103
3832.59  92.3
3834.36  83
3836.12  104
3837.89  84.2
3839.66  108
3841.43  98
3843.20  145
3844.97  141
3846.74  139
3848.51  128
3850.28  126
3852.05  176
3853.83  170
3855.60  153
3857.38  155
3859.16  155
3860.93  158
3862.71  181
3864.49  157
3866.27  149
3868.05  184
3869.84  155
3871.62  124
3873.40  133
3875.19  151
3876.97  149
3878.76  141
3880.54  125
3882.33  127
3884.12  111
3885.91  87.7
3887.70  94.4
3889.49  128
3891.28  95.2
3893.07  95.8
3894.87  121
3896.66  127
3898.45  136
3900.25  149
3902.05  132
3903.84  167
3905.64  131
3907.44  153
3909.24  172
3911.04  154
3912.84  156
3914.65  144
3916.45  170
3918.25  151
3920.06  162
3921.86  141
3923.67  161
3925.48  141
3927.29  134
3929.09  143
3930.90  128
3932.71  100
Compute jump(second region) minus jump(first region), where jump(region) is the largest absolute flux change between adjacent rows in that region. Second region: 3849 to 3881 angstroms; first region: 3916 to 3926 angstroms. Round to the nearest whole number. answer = 29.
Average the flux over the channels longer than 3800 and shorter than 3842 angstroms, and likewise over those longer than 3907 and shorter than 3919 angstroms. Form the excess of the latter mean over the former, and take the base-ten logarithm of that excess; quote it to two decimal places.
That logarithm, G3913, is 1.49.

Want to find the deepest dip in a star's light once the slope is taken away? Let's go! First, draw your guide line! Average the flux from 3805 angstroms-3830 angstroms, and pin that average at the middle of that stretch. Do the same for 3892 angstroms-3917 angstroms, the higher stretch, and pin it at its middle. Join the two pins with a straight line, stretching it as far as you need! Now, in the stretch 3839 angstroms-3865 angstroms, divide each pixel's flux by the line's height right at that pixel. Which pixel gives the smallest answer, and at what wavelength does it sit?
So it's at 3841.43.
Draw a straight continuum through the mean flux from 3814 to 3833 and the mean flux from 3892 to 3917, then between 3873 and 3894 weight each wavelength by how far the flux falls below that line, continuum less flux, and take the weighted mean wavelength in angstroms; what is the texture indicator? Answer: 3888.7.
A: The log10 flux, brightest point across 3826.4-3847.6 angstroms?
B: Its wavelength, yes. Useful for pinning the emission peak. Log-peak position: 3843.20 angstroms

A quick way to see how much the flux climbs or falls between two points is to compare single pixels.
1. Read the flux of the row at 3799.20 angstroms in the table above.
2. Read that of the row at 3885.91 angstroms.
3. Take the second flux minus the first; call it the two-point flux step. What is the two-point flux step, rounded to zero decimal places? -12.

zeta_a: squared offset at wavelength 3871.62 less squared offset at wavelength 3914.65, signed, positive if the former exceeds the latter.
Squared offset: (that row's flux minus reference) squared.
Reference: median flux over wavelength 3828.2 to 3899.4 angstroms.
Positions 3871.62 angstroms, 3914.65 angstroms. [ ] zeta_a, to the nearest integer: -240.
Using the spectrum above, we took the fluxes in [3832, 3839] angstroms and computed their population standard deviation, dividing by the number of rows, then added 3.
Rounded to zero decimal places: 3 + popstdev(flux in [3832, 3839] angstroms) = 11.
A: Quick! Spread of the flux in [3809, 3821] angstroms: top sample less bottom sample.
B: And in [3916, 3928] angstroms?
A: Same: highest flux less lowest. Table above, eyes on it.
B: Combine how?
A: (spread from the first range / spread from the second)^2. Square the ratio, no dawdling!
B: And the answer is 1.23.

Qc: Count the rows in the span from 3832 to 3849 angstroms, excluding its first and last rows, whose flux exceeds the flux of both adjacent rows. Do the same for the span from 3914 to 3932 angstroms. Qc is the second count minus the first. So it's 1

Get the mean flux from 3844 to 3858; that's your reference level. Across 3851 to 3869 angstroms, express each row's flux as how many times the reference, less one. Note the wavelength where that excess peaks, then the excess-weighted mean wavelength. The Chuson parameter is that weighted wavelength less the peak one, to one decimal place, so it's -7.9 angstroms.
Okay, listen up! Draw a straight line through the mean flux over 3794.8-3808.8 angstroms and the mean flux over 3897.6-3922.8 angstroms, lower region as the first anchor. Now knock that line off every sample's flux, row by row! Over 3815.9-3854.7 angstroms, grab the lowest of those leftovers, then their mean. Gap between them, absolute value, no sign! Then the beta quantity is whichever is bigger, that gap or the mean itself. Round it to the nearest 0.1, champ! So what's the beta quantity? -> 43.7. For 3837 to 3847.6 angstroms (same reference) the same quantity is 33.4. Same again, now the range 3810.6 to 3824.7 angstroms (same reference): 26.1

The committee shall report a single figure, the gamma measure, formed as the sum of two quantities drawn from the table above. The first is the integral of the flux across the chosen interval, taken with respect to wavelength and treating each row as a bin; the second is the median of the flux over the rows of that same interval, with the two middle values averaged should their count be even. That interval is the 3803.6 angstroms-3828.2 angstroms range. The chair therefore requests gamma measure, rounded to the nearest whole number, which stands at 3671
